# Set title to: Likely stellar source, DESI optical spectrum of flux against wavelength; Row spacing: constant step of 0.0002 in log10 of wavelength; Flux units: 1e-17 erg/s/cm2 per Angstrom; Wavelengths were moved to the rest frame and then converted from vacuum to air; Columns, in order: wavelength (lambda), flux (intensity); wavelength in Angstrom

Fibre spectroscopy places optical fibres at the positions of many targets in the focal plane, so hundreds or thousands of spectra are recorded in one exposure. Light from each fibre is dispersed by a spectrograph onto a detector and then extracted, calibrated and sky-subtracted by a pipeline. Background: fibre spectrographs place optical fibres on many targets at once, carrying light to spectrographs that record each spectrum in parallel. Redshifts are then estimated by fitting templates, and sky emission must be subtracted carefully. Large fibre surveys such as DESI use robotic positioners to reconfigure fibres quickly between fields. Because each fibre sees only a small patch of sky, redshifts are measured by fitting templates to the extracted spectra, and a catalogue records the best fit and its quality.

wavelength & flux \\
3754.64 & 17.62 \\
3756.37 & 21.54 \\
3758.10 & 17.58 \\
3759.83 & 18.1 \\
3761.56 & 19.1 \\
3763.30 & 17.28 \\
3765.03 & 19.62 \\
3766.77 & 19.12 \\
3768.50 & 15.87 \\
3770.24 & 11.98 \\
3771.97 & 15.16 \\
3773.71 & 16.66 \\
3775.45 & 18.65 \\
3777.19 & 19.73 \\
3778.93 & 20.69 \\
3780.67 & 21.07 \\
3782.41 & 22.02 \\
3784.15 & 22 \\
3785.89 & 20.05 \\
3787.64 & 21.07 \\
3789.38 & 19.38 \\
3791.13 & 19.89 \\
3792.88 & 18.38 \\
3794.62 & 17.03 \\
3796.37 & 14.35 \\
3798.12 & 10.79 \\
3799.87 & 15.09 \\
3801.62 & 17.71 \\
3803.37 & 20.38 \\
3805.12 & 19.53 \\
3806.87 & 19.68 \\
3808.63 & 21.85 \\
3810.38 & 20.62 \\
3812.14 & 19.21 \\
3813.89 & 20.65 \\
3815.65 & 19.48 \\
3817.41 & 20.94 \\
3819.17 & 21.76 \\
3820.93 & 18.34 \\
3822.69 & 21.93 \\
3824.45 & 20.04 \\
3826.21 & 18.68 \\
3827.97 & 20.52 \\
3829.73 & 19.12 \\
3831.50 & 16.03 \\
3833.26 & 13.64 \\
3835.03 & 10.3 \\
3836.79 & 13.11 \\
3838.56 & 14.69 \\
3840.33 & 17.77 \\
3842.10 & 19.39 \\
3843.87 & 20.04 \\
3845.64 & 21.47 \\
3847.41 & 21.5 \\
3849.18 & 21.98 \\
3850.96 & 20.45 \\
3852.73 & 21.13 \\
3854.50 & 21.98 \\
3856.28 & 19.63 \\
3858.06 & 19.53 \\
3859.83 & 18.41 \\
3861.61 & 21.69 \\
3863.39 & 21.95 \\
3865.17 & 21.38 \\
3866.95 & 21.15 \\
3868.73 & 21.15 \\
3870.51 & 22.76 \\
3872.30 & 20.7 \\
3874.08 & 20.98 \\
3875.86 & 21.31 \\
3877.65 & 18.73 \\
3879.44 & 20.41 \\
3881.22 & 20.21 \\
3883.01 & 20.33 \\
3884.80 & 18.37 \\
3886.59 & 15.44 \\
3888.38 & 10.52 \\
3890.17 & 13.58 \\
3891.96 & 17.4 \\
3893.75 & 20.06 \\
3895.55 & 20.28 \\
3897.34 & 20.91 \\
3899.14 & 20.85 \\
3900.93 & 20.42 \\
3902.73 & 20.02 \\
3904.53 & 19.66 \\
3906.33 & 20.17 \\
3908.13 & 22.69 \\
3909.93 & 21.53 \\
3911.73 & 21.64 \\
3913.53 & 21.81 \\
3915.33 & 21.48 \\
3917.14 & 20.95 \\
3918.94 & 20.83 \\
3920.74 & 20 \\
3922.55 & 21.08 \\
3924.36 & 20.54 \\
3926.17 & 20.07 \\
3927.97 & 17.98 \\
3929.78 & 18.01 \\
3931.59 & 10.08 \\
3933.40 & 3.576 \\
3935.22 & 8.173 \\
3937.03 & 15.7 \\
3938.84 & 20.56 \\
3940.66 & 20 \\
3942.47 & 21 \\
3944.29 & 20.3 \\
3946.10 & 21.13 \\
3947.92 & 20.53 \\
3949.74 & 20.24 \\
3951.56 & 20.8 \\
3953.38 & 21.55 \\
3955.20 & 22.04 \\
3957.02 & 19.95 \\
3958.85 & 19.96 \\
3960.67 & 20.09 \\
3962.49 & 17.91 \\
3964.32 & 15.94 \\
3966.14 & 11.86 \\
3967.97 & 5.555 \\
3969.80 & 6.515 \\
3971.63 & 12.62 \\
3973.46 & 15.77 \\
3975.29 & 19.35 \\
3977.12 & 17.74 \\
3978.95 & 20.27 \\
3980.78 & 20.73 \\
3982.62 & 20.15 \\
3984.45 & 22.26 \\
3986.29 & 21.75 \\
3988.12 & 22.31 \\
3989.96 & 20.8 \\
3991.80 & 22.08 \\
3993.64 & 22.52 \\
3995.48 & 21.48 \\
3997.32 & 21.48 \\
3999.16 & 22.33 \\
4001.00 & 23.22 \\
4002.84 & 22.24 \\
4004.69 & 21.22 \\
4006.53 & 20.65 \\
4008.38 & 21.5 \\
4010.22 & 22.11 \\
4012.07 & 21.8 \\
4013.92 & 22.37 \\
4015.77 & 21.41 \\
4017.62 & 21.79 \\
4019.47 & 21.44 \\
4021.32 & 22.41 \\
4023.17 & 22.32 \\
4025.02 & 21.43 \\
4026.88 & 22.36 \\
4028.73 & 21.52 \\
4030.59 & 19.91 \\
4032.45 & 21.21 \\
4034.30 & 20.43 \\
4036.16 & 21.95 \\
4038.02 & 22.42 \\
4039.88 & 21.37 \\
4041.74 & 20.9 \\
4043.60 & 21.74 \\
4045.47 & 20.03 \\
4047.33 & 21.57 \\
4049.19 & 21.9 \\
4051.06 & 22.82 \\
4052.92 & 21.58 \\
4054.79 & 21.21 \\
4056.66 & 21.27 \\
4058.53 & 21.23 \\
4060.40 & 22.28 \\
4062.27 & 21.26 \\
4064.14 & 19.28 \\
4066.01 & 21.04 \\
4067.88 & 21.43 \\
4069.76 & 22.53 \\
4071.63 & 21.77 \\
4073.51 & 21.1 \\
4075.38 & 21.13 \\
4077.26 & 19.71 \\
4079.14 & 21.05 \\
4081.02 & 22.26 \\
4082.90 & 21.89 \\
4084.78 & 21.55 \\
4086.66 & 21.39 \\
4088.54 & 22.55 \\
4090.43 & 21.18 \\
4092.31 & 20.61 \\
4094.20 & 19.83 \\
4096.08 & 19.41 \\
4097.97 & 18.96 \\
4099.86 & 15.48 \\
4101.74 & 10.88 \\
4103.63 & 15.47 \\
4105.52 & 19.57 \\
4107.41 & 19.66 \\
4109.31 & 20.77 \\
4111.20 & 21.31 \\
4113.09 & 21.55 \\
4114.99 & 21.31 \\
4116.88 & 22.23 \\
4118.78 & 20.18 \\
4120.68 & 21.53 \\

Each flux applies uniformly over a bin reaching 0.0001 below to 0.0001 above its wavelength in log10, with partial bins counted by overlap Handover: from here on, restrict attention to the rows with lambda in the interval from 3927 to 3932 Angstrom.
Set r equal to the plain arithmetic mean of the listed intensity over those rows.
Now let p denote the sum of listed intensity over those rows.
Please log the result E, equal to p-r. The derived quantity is 30.7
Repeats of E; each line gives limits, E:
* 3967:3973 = 16.5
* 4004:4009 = 42.2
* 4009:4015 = 44.2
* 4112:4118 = 43.4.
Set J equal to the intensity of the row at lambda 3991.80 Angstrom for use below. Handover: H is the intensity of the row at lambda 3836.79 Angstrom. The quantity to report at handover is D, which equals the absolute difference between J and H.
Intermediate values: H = 13.11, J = 22.08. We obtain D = 9.0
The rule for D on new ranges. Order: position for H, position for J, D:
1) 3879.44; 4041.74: 0.5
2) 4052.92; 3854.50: 0.4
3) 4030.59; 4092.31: 0.7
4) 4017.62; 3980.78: 1.1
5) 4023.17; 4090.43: 1.1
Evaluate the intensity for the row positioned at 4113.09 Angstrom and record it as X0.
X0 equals 21.55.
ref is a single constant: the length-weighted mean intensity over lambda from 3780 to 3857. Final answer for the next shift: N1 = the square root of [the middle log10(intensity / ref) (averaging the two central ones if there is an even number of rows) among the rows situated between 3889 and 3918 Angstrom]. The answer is 0.191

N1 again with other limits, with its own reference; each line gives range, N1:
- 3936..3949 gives 0.186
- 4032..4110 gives 0.221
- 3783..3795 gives 0.144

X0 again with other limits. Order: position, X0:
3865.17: 21.38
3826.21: 18.68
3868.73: 21.15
